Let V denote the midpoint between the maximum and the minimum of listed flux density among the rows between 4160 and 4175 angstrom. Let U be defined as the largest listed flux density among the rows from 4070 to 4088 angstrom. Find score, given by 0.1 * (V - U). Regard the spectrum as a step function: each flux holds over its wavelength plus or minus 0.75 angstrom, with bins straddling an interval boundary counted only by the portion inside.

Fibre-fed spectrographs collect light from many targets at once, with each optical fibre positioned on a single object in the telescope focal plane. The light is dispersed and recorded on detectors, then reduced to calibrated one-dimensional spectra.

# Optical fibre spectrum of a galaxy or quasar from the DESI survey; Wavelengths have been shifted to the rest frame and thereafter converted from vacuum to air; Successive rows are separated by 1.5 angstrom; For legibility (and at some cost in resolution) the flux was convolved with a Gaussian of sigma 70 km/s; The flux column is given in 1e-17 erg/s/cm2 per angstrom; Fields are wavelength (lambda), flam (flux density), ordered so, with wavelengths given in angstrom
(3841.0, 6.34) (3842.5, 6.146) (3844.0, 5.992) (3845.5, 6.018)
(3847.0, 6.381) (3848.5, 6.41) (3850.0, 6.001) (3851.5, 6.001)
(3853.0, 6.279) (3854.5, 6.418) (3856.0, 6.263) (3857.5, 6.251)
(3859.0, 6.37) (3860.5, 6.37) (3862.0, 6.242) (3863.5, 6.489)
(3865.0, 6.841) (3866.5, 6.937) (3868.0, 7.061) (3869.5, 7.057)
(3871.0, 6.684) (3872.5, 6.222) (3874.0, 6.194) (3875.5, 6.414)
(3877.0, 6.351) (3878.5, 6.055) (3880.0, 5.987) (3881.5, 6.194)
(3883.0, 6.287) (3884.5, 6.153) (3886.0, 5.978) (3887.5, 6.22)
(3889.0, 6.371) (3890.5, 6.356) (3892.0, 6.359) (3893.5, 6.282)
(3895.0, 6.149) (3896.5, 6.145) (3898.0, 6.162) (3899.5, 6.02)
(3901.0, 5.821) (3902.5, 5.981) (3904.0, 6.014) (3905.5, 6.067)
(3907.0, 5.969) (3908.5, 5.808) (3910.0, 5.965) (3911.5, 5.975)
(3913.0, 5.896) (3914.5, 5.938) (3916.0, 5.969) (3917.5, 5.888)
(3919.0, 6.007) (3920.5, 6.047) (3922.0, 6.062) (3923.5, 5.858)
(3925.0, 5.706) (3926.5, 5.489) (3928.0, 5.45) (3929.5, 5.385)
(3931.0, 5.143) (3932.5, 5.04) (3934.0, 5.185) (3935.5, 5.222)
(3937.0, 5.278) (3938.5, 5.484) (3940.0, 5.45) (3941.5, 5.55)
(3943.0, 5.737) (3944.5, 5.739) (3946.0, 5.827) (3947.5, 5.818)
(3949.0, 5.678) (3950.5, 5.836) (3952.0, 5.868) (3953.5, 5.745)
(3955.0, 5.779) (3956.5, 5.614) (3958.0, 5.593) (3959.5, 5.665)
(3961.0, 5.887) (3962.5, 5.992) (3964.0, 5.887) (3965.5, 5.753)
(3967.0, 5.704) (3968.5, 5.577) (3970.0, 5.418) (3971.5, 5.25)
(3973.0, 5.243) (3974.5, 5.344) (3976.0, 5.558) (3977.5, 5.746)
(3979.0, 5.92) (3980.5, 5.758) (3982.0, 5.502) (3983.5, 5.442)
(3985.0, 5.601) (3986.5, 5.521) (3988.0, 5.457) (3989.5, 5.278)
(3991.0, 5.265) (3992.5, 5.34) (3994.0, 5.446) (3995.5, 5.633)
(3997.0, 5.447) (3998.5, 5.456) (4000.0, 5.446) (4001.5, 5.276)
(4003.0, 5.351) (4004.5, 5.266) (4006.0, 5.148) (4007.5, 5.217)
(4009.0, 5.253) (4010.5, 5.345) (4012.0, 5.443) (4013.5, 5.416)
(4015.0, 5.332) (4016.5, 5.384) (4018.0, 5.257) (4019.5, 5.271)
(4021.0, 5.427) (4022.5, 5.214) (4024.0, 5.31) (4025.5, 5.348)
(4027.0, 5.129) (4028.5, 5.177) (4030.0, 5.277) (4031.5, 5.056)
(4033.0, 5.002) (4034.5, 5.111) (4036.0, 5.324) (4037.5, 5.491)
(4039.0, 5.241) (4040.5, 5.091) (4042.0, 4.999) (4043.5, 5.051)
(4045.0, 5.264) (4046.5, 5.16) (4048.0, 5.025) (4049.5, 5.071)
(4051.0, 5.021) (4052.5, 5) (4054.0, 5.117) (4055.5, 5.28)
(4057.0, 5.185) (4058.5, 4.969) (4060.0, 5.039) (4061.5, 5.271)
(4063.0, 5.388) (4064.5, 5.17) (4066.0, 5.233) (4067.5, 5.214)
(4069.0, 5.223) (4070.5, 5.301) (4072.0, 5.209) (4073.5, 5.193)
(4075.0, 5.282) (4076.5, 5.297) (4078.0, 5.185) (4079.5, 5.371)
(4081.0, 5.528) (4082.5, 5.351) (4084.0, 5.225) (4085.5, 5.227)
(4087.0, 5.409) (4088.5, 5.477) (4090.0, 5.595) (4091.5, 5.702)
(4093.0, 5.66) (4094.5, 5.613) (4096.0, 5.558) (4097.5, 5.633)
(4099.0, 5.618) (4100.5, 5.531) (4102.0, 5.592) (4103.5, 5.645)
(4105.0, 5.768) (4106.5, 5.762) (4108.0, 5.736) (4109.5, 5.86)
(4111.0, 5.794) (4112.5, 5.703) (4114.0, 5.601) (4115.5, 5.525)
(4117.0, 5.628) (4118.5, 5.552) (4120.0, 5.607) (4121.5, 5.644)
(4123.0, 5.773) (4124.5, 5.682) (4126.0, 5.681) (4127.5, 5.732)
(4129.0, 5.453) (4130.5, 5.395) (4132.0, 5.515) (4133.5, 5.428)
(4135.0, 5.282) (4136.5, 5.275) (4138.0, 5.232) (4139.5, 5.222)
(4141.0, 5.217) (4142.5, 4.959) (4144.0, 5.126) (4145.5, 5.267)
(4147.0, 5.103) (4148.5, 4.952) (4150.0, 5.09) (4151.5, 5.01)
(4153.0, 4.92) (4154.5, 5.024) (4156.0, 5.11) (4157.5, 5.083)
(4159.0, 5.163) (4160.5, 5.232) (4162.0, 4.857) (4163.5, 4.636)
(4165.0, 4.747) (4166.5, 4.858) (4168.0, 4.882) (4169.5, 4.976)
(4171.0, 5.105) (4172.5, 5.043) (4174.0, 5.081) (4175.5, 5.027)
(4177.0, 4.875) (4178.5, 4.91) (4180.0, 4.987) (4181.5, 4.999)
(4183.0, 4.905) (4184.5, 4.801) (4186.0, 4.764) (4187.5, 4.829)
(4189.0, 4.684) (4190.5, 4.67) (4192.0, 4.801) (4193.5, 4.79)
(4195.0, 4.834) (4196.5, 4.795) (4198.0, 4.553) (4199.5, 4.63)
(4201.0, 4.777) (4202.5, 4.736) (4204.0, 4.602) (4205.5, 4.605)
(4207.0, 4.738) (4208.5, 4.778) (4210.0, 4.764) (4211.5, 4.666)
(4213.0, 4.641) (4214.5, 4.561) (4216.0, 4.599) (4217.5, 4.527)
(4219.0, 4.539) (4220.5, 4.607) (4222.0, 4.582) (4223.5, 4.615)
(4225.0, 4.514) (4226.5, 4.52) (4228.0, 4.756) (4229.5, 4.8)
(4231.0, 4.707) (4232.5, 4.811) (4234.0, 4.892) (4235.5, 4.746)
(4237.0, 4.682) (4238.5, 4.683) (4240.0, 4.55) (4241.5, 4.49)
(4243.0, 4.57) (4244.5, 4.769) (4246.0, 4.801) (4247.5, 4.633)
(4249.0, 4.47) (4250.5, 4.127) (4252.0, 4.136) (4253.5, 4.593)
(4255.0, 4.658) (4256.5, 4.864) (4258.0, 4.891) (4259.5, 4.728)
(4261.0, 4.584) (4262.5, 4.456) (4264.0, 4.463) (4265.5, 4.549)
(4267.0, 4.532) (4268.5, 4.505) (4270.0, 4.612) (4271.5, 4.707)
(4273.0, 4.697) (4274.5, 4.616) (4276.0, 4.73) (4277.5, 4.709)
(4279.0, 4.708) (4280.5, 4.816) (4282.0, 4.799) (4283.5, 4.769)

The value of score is -0.059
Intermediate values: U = 5.528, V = 4.9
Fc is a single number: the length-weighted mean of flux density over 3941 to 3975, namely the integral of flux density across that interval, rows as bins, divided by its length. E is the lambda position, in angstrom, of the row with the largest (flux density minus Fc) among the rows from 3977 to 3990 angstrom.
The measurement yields 3979.0 angstrom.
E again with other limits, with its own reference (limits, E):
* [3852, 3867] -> 3866.5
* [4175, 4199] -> 4175.5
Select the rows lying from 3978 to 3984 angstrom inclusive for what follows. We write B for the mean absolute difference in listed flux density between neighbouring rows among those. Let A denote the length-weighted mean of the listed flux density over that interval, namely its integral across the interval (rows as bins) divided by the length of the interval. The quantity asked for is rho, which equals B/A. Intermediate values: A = 5.7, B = 0.16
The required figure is 0.0281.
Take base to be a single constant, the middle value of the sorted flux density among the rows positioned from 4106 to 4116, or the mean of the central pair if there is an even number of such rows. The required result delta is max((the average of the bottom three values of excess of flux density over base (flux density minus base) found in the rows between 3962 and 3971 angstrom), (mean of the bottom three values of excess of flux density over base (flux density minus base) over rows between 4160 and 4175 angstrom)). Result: -0.2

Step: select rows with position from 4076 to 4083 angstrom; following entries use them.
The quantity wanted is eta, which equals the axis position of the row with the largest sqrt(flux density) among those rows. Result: 4081.0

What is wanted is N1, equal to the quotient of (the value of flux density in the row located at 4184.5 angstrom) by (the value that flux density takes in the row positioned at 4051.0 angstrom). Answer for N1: 1.0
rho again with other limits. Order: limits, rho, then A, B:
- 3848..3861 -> 0.0222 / 6.3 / 0.14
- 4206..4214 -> 0.0094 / 4.7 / 0.04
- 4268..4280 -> 0.0131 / 4.7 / 0.06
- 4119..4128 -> 0.0109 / 5.7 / 0.06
